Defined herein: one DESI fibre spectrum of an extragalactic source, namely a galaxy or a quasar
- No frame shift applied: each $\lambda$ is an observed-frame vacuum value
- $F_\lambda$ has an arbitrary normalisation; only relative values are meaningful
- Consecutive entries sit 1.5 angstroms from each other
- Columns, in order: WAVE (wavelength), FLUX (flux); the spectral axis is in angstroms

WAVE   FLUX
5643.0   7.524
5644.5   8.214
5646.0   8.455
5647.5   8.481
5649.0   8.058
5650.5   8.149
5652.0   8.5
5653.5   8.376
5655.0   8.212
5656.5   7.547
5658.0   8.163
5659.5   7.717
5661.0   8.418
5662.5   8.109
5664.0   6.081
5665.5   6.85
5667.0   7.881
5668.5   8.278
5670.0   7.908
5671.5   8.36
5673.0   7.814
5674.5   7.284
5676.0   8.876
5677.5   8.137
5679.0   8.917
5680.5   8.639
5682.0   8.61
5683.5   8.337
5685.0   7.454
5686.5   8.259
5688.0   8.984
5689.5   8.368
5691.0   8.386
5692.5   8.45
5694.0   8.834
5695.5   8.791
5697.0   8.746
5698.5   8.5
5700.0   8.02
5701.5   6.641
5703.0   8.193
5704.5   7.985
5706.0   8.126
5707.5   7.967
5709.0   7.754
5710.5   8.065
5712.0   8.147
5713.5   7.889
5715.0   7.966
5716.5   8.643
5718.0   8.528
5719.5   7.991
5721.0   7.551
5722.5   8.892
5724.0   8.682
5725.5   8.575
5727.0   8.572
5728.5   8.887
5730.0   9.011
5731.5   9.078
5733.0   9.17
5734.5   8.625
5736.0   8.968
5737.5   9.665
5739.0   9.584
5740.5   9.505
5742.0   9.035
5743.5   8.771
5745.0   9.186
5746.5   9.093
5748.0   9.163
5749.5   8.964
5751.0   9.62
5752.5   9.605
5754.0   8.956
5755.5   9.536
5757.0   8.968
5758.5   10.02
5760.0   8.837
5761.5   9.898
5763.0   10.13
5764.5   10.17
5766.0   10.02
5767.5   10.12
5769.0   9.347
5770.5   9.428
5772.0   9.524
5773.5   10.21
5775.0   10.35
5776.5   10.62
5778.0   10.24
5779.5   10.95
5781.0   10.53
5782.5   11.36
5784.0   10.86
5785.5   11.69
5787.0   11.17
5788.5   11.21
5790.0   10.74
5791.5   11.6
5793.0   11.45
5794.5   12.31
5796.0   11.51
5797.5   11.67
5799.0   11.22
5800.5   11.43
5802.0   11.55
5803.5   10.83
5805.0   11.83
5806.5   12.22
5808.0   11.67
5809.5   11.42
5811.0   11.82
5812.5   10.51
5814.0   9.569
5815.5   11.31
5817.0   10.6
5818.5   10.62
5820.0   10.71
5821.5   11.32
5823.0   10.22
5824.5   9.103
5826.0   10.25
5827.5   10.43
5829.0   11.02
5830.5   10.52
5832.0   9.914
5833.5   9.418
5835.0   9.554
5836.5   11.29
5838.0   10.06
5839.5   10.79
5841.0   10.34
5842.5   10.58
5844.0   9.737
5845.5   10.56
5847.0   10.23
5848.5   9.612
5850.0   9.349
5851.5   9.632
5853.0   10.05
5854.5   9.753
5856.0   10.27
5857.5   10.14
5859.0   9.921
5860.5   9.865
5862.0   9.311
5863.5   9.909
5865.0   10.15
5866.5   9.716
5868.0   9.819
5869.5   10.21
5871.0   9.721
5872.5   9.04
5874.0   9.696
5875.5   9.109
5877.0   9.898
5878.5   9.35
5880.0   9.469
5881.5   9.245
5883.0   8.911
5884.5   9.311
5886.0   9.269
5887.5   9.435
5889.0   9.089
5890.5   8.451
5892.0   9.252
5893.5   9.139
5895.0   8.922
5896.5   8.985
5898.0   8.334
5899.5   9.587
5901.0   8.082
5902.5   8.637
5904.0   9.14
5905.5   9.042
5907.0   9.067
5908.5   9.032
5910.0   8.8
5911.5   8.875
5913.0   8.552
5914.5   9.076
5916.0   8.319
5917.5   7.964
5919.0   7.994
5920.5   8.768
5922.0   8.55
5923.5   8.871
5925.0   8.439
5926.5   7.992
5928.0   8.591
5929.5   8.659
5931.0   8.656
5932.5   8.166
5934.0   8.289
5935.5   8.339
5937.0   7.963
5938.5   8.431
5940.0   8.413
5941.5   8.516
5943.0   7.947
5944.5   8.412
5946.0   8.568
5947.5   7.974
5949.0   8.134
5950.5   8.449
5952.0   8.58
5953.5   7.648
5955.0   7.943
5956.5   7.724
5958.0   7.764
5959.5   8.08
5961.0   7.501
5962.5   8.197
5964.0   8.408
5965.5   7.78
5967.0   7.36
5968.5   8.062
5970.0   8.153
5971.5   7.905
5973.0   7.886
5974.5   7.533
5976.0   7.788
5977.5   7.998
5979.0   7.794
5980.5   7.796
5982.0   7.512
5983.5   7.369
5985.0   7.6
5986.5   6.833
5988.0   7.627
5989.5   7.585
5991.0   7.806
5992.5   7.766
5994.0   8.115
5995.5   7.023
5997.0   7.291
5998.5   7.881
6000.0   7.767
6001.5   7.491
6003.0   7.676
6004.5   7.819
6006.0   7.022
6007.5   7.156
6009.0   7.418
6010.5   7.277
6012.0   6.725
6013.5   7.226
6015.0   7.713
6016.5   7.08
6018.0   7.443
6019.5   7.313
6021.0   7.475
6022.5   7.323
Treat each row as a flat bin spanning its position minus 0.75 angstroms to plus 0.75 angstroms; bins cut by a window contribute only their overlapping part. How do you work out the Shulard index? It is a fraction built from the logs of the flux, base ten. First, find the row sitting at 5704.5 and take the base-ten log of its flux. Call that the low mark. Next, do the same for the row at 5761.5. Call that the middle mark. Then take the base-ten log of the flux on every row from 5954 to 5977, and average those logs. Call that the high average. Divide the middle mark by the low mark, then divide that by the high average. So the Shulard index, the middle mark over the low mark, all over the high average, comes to 1.23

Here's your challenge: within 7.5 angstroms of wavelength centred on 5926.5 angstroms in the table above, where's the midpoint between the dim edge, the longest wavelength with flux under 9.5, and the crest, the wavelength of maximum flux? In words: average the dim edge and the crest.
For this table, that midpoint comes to 5926.5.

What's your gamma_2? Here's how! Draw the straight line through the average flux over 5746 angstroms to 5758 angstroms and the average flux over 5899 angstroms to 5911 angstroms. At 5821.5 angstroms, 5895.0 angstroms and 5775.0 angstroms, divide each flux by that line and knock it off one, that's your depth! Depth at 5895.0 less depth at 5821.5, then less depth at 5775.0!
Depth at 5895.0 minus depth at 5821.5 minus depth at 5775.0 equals 0.37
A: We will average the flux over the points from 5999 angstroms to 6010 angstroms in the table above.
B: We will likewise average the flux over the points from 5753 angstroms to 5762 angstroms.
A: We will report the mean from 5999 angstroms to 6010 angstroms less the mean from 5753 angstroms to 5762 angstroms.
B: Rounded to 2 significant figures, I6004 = -1.9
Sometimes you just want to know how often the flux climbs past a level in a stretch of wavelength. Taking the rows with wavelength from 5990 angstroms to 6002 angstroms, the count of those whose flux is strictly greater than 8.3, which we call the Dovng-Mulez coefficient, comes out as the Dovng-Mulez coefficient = 0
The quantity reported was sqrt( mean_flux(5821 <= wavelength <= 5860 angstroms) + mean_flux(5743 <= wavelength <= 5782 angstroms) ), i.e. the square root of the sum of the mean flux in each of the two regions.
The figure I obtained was 4.46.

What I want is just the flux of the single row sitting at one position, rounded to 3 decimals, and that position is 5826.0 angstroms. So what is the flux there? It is 10.250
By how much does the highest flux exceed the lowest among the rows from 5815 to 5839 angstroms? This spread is 2.2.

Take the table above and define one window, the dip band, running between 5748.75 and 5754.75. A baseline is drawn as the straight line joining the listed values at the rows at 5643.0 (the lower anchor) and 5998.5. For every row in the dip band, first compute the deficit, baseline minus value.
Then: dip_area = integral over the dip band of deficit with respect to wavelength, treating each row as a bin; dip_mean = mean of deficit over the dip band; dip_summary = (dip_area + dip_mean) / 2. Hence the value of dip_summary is -5.8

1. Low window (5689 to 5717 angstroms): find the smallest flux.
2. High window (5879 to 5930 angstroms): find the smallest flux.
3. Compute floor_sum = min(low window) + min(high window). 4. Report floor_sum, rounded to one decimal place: 14.6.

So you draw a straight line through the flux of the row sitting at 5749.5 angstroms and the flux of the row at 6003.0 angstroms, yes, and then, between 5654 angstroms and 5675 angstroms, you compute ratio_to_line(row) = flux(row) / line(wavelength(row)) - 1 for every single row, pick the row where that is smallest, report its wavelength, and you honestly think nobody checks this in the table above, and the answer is 5664.0 angstroms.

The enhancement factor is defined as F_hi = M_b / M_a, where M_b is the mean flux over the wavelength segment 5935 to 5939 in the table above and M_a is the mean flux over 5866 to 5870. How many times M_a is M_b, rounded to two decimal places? 0.83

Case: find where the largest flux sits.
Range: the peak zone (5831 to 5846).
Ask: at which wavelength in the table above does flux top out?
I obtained 5836.5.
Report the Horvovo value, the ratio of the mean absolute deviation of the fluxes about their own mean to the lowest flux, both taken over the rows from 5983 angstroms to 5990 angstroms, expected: 0.035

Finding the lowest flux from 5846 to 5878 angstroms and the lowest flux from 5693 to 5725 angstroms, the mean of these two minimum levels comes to 7.8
